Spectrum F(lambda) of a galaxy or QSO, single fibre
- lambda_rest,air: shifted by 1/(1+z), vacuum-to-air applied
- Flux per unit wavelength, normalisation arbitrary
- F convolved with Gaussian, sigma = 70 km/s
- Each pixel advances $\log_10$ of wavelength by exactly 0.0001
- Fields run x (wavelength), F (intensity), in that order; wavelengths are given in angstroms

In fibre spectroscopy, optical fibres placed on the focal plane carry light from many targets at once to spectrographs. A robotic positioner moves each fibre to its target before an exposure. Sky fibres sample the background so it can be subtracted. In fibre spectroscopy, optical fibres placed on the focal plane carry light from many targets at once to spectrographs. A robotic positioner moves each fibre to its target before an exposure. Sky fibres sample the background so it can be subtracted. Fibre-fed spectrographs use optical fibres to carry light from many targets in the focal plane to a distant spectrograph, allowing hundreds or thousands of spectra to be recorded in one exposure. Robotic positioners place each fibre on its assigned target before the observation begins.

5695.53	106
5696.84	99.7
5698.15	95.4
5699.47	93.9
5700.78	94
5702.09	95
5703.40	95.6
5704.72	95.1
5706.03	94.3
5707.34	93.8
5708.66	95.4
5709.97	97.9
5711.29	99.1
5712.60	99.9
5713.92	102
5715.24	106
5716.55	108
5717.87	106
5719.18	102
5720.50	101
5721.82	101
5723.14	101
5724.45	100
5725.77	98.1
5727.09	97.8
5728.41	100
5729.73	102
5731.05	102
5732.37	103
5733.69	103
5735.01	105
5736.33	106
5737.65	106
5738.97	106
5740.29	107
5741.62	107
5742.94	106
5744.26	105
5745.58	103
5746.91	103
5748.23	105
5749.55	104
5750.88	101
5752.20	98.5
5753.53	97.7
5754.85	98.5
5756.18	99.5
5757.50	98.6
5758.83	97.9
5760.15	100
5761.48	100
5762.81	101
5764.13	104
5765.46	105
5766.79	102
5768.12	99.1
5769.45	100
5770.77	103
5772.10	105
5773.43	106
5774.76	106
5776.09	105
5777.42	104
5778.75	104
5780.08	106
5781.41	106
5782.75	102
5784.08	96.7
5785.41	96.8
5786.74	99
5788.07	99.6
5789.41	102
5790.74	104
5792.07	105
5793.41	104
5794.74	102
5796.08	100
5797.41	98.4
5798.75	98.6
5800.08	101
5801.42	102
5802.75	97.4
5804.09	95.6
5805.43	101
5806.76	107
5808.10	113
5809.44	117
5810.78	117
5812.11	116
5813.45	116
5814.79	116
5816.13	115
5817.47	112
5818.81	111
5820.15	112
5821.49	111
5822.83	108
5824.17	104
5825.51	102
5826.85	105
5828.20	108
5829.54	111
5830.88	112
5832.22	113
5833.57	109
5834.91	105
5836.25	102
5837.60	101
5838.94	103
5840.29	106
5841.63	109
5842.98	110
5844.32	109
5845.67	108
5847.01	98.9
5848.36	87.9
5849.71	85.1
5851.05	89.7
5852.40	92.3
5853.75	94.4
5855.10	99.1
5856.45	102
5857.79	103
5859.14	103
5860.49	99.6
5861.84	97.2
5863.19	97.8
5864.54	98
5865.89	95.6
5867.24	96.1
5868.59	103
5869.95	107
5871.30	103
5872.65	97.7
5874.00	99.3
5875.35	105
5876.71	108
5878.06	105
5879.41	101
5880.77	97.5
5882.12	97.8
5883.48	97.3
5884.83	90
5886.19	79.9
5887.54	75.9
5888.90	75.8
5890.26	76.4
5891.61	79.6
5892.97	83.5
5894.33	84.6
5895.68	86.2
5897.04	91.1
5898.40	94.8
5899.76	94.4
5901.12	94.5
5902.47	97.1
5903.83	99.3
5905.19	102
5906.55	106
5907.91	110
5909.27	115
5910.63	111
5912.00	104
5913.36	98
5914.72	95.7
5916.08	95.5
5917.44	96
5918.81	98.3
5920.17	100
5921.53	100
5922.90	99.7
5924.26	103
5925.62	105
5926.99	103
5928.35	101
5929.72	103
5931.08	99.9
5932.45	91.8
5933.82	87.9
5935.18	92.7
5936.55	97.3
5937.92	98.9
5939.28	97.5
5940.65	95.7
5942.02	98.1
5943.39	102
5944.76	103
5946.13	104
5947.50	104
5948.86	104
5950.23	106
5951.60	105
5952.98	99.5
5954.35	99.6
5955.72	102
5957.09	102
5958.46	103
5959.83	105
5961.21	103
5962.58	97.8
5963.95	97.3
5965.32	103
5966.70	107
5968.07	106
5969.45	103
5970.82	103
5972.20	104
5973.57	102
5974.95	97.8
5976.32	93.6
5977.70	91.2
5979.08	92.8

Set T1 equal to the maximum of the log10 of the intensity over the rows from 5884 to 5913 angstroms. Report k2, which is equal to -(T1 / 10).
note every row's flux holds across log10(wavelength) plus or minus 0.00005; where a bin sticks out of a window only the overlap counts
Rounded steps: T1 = 2.061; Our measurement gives -0.206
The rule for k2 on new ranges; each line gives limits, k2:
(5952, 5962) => -0.202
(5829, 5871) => -0.205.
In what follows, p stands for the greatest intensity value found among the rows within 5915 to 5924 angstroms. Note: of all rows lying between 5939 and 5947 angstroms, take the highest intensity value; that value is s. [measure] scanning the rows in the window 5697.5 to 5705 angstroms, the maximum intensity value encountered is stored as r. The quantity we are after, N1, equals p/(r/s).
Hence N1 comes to 109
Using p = 100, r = 95.6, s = 104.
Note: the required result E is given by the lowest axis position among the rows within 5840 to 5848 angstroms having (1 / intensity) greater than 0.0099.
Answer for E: 5847.01 angstroms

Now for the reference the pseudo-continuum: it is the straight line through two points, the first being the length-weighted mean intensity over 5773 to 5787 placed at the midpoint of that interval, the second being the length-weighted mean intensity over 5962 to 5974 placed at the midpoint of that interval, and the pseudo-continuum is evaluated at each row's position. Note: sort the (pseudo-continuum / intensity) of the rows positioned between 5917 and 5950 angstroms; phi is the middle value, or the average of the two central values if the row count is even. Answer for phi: 1.03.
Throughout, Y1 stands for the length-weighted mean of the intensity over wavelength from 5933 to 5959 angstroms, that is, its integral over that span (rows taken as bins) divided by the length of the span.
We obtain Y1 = 100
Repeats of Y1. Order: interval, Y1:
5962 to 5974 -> 103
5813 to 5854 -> 105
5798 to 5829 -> 108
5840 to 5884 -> 100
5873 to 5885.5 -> 100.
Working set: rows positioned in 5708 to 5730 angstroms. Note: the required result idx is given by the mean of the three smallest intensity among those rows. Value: 97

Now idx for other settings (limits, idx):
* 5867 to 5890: 77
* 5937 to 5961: 97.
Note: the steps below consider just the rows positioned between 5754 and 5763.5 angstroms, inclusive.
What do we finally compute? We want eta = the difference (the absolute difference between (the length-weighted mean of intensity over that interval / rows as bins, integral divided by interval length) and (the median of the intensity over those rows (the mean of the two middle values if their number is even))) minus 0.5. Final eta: -0.43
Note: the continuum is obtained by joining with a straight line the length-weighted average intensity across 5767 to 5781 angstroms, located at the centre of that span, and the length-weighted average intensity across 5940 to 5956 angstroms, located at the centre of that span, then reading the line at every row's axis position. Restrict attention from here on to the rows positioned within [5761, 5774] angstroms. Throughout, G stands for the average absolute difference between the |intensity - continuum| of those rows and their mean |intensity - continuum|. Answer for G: 1.3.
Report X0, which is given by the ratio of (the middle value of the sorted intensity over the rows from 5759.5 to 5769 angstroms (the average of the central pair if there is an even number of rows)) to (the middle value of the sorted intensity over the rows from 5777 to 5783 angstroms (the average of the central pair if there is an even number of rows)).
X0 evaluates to 0.971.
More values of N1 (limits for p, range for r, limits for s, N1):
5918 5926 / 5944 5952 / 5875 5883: 107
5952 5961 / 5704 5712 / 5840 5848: 117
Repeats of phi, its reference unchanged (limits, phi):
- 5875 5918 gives 1.06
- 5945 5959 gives 0.99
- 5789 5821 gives 0.98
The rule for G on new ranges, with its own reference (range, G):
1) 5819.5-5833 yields 3.0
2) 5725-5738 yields 1.7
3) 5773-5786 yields 1.7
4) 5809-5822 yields 2.2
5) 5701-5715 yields 2.4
